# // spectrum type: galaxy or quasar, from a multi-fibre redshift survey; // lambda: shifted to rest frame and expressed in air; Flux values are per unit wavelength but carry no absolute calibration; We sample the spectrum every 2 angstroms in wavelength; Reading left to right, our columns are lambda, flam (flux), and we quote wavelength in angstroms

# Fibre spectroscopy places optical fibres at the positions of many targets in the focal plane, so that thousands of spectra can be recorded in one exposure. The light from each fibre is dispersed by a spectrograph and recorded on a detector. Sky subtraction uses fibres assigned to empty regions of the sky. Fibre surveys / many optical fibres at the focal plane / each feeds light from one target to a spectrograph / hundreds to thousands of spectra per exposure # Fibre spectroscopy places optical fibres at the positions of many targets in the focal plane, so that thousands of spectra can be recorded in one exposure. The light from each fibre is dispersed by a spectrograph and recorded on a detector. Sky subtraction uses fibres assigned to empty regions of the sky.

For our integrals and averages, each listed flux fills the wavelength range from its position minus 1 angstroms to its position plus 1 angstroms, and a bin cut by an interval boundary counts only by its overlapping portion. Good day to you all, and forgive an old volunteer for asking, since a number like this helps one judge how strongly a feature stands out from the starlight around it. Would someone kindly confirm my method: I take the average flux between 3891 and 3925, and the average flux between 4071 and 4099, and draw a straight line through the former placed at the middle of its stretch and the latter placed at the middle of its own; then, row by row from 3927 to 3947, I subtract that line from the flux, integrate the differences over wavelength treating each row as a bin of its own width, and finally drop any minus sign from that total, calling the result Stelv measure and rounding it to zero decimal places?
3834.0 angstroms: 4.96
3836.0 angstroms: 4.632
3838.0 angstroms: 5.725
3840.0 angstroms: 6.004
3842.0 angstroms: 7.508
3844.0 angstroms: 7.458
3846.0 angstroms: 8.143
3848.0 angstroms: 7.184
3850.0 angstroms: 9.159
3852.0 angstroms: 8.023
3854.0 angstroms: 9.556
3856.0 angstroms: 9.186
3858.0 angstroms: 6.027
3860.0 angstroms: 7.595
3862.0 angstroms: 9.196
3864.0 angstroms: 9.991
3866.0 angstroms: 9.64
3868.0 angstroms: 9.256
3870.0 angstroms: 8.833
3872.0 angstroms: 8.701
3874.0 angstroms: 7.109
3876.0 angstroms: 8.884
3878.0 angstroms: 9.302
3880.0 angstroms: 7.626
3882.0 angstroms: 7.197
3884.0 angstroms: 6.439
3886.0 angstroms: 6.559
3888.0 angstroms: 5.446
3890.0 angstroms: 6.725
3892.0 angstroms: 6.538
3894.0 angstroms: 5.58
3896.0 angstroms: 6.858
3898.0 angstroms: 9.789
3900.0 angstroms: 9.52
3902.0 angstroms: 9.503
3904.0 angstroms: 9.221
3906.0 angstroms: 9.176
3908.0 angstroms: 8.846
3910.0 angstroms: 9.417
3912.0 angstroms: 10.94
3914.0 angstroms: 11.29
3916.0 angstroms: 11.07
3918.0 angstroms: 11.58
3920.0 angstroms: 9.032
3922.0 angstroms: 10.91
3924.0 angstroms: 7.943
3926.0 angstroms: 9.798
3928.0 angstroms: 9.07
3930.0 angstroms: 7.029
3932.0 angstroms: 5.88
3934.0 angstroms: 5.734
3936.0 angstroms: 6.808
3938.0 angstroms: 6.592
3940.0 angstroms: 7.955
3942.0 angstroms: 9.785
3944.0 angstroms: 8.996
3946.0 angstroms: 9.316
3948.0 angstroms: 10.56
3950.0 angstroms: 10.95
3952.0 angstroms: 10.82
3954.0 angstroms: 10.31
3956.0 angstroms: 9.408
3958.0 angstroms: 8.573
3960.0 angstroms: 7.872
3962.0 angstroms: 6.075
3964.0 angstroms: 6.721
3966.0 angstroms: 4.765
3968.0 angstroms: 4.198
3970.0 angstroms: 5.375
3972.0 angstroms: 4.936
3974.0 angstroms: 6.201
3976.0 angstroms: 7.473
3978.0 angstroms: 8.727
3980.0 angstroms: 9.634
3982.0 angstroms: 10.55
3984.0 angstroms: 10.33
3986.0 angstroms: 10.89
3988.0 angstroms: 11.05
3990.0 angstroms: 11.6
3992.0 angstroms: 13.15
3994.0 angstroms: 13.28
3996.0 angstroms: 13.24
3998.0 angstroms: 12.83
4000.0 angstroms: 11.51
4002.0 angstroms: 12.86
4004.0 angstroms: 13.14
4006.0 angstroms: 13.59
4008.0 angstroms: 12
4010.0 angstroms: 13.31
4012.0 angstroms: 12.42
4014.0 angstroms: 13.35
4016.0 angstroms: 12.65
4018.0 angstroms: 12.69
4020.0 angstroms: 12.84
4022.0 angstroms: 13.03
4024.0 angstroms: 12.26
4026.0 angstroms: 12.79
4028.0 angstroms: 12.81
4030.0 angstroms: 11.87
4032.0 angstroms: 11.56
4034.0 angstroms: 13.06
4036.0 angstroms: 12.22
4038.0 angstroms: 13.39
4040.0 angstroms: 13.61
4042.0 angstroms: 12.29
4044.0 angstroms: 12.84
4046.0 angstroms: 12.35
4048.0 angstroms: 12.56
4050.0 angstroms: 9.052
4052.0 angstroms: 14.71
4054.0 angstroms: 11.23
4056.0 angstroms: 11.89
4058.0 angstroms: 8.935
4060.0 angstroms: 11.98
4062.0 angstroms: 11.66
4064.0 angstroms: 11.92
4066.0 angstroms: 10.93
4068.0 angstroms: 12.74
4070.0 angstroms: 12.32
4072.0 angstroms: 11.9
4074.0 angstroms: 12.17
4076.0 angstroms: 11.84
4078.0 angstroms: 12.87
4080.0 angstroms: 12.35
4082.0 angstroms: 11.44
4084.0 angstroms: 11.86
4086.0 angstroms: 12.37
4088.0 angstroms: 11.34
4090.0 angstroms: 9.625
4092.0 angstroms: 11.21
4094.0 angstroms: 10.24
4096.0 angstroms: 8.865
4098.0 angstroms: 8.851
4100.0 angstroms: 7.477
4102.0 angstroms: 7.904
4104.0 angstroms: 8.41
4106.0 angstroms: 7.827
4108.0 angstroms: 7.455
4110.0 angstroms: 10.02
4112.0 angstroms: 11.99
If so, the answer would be 37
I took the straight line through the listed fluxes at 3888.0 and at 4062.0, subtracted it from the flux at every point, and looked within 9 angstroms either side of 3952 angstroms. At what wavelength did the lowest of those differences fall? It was 3960.0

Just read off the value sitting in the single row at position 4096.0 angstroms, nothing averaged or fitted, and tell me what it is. 8.865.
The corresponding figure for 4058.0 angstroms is 8.935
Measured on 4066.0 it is 10.93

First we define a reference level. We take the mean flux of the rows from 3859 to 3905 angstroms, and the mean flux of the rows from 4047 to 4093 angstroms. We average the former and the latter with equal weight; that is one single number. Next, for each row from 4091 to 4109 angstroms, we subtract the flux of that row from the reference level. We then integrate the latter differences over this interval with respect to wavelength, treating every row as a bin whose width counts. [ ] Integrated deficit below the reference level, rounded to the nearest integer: 21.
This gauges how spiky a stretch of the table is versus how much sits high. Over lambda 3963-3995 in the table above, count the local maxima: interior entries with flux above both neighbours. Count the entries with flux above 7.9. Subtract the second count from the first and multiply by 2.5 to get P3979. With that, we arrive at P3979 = -17.5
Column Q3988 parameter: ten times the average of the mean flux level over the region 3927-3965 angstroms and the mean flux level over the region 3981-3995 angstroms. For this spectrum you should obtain 99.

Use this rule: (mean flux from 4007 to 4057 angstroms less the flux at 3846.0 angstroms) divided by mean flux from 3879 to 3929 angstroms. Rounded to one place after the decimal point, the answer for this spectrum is 0.5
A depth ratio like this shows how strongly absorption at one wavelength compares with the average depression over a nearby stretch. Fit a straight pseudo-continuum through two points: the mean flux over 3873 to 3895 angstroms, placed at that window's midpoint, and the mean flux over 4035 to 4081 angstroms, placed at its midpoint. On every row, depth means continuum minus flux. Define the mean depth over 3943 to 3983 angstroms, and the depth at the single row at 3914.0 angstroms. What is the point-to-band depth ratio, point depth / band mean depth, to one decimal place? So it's -2.7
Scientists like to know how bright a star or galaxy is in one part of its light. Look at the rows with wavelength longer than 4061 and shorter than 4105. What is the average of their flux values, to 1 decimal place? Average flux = 10.9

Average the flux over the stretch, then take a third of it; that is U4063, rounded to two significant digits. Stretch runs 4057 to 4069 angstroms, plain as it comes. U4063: 3.8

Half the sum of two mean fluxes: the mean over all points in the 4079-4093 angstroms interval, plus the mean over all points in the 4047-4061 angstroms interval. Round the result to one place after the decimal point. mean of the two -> 11.5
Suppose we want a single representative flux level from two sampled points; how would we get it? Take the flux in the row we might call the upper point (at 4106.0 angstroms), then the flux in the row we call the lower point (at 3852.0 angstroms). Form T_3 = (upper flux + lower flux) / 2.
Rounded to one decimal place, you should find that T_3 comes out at 7.9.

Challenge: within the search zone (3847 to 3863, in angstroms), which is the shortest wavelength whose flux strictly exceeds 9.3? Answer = 3854.0 angstroms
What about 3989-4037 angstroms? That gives 3990.0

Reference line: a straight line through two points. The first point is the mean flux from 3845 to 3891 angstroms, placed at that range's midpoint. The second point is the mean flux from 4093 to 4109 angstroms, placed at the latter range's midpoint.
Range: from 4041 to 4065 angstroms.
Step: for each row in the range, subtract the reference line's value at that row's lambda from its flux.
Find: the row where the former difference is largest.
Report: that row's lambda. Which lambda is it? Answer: 4052.0 angstroms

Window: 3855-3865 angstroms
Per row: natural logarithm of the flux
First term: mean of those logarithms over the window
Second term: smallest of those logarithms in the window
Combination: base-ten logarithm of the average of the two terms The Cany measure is 0.29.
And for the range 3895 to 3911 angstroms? 0.31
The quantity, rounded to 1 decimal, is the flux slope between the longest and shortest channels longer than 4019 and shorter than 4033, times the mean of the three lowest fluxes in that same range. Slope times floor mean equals -1.3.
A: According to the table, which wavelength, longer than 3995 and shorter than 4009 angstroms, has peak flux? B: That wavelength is 4006.0 angstroms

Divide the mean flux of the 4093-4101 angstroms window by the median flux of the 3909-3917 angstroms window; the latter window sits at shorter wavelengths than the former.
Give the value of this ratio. 0.80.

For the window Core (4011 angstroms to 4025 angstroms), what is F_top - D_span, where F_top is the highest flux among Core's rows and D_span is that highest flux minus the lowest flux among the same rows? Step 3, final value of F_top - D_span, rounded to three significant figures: 12.3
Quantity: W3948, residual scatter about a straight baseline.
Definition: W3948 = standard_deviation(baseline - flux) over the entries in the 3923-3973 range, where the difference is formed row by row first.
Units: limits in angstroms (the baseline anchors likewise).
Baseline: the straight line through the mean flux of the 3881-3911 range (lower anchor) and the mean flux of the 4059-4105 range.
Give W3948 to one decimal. 2.1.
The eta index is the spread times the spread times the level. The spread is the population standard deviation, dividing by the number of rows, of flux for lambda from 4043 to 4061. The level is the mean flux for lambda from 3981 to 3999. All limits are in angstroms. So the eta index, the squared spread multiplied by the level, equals 35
